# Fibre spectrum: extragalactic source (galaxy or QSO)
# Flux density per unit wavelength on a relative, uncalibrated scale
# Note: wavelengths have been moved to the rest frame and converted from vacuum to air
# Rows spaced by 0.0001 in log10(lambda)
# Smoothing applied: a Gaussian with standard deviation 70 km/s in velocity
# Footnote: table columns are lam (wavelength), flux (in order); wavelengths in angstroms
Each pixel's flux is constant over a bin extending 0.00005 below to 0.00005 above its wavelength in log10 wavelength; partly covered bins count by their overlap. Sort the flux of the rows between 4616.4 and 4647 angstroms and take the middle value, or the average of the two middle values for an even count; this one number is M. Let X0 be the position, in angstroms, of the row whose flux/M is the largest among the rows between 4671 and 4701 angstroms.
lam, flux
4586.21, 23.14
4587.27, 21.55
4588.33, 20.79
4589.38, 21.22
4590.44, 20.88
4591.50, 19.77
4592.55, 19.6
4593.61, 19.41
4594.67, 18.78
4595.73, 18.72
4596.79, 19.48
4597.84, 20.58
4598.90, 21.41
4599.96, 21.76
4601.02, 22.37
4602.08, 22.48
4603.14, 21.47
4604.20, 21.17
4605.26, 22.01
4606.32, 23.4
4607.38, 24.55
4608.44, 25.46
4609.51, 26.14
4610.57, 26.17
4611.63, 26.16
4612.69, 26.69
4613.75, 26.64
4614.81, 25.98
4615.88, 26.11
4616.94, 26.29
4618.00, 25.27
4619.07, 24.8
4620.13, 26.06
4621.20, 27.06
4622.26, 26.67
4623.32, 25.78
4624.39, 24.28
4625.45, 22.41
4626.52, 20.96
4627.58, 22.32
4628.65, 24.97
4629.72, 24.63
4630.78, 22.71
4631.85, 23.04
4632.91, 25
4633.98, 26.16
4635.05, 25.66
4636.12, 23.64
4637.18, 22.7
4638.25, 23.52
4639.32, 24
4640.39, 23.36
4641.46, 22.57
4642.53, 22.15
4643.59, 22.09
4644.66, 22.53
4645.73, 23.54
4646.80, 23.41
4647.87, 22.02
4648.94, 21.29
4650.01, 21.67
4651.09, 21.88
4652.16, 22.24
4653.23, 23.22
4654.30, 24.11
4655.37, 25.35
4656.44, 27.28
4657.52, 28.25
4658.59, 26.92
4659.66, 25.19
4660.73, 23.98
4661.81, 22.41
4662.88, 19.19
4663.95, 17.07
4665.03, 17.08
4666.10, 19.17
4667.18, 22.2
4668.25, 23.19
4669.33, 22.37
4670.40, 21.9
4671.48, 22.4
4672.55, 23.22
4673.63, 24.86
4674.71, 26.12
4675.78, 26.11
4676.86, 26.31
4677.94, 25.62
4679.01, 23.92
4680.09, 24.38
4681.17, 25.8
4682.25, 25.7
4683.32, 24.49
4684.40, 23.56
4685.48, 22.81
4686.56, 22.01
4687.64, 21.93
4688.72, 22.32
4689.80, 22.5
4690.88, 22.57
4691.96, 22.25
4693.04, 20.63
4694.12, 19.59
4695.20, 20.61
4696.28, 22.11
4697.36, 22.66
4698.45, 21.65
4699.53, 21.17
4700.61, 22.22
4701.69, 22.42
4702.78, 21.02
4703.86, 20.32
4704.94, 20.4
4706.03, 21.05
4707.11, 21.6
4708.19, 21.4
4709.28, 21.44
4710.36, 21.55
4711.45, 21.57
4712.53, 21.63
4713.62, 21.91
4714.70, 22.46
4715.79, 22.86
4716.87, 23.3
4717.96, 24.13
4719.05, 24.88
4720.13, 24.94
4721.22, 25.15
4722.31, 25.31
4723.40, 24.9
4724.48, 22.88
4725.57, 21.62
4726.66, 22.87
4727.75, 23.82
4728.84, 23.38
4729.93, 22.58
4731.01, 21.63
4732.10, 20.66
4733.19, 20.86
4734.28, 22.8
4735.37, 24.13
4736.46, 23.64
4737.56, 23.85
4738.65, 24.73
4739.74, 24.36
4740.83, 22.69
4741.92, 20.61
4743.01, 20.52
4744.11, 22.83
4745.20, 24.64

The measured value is 4676.86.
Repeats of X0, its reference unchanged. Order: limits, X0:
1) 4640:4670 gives 4657.52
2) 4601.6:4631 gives 4621.20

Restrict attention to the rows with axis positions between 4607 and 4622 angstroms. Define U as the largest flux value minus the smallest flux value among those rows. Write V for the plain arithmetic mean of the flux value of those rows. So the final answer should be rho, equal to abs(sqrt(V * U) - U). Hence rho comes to 5.6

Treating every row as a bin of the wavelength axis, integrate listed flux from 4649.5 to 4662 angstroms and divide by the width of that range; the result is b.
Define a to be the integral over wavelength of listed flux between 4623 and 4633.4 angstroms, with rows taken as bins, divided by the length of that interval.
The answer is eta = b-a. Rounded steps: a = 23.6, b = 24.4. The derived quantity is 0.9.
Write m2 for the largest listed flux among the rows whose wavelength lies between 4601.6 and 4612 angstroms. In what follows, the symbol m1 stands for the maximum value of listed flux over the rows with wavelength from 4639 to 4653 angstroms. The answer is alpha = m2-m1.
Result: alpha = 2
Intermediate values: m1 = 24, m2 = 26.17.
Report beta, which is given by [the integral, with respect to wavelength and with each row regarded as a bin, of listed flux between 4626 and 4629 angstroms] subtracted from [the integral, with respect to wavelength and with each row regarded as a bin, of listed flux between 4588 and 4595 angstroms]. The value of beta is 73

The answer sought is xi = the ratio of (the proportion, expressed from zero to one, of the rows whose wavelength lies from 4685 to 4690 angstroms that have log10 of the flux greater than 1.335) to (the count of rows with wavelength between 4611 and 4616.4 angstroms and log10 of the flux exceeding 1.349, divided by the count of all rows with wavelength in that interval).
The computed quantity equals 1.00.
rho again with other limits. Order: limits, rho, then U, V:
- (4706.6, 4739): 5.7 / 5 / 22.9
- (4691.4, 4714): 5.0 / 3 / 21.4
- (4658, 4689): 5.3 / 10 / 23.2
